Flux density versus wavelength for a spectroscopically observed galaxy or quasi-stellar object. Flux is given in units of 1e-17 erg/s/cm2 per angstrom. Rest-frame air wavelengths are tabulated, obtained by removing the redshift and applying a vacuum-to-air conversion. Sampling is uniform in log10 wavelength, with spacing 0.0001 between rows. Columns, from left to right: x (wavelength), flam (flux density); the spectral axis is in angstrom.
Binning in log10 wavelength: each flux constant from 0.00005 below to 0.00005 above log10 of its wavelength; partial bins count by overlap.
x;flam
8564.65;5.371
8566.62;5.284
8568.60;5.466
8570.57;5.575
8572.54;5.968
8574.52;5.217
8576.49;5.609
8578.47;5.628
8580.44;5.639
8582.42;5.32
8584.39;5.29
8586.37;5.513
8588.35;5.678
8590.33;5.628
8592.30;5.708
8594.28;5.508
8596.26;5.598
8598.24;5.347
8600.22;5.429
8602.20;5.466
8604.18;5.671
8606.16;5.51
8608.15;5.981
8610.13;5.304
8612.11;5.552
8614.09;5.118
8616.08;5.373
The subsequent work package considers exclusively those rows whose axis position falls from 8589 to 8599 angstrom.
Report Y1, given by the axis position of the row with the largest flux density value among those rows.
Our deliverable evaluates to 8592.30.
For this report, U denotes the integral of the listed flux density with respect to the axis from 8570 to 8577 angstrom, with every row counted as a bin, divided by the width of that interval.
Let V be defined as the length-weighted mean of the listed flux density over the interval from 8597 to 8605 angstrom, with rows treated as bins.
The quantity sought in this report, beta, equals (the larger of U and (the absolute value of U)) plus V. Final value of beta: 11.1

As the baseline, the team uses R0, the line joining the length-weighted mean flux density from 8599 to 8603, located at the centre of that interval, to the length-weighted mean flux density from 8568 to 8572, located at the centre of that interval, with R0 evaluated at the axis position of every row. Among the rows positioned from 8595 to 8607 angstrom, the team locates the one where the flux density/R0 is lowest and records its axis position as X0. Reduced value 8598.24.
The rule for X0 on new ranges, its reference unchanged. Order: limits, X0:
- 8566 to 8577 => 8574.52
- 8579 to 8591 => 8584.39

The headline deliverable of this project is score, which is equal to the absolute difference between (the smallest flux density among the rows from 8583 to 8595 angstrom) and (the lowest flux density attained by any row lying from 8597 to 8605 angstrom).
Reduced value 0.06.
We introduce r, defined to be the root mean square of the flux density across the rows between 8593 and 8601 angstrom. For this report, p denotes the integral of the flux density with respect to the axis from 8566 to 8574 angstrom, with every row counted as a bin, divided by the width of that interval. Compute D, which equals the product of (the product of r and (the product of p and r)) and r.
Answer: 911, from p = 5.56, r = 5.47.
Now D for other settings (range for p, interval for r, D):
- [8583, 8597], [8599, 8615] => 929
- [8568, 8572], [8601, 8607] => 955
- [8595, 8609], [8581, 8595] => 937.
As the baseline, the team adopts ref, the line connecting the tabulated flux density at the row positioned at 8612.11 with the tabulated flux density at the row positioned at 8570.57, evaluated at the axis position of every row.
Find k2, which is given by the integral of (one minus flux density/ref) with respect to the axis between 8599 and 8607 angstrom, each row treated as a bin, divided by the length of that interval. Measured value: 0.008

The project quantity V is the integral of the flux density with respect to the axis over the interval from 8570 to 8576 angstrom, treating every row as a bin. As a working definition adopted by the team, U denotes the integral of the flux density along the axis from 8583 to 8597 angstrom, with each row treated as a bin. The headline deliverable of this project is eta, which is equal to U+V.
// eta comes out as 111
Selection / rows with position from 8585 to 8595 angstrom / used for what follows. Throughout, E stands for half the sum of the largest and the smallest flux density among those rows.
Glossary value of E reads 5.608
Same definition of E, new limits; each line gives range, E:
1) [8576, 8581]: 5.624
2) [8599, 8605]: 5.550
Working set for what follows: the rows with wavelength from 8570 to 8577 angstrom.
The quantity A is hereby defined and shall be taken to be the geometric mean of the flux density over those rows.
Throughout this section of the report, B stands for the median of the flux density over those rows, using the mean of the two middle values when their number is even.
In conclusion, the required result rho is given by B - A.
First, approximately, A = 5.59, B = 5.59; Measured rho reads 0.006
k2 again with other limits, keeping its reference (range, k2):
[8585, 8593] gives -0.009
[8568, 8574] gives -0.013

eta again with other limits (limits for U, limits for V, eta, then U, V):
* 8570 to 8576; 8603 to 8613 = 90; 34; 56.0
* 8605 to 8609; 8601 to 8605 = 45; 23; 22.2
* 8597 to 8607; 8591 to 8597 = 89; 55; 33.7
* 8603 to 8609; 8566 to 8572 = 67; 34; 32.9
